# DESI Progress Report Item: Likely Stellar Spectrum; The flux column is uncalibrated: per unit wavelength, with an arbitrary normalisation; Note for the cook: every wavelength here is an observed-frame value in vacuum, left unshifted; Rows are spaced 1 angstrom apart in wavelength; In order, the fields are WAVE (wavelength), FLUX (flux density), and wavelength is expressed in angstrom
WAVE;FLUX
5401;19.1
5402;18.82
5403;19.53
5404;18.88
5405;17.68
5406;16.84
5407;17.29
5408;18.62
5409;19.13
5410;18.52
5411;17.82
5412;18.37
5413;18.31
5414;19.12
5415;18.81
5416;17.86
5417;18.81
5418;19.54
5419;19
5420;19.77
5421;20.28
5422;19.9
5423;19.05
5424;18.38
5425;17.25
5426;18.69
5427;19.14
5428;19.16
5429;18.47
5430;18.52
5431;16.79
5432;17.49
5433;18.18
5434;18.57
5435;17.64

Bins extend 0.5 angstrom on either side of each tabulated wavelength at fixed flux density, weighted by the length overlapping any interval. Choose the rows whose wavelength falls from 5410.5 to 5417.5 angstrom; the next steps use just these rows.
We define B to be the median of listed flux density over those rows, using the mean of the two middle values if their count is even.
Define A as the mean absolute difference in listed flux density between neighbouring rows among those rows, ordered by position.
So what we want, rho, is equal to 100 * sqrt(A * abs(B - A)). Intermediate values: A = 0.605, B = 18.37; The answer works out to 328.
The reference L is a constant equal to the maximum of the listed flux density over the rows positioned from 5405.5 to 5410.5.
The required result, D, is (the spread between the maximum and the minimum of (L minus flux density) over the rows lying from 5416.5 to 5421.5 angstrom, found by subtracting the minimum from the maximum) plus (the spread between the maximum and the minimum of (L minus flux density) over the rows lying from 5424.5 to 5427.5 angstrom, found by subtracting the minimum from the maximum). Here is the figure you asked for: 3.4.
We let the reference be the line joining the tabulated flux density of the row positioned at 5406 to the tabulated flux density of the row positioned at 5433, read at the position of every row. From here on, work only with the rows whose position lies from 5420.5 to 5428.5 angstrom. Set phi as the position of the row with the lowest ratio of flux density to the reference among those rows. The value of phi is 5425 angstrom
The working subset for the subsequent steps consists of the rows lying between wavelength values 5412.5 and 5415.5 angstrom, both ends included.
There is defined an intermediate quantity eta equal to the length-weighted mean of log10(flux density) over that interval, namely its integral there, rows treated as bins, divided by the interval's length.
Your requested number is 1.27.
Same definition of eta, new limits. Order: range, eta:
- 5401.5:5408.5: 1.26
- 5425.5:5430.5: 1.27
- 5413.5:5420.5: 1.28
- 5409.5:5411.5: 1.26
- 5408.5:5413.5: 1.27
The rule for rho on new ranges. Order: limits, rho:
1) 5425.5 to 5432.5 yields 330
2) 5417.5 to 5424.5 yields 342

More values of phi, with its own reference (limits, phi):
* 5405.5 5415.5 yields 5406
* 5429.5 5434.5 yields 5431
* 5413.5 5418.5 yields 5416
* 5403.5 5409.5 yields 5406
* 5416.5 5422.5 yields 5417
